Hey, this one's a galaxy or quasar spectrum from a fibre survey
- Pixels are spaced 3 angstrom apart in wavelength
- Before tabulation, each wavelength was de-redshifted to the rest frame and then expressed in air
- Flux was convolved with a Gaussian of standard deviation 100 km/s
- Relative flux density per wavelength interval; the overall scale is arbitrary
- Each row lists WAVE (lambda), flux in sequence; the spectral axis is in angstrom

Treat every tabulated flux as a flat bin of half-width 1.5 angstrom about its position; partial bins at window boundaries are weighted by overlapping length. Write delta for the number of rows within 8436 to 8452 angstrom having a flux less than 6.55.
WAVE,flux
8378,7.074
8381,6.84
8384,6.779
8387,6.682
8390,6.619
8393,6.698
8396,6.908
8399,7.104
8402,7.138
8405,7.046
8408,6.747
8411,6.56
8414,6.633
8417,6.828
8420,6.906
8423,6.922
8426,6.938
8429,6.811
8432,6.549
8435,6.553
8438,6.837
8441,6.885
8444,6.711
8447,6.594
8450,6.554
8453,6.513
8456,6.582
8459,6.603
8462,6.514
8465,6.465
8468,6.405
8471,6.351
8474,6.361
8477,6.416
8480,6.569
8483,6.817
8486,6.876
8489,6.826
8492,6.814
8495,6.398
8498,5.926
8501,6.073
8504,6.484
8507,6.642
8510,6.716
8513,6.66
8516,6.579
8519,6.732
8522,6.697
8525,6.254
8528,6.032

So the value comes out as 0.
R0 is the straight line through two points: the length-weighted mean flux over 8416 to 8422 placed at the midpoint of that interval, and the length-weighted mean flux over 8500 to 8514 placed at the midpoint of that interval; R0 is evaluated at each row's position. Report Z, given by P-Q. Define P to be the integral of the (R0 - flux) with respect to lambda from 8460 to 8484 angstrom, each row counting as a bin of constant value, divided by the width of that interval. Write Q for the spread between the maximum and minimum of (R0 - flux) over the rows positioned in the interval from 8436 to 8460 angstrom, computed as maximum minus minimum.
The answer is -0.14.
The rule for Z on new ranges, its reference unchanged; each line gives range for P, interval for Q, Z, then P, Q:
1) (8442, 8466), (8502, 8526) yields -0.29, 0.16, 0.45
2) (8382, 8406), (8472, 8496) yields -0.46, 0.11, 0.56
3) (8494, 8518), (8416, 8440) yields -0.28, 0.09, 0.37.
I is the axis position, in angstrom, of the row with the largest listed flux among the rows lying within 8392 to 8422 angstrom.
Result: 8402 angstrom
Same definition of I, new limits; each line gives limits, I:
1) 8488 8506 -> 8489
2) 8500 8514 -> 8510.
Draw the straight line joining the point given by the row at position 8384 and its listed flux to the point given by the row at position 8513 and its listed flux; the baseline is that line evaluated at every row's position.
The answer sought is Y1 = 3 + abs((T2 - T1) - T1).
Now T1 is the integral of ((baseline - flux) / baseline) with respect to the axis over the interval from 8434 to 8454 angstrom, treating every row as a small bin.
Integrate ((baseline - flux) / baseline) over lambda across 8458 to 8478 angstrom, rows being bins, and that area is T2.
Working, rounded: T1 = 0.16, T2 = 0.8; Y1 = 3.5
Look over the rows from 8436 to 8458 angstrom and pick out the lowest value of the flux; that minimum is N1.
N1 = 6.513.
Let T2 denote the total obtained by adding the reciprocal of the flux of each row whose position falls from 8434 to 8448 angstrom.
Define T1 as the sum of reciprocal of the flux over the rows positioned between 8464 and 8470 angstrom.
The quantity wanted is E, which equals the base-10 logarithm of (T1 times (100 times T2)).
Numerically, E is 1.36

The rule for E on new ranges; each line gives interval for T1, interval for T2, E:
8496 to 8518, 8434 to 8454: 2.06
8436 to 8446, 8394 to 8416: 1.65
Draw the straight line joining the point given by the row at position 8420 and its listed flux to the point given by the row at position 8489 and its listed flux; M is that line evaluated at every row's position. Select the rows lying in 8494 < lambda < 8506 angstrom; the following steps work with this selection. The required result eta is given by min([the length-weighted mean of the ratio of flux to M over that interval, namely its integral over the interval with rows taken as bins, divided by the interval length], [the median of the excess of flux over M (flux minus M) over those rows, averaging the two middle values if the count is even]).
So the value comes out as -0.6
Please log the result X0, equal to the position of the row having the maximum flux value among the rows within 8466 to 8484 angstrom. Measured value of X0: 8483 angstrom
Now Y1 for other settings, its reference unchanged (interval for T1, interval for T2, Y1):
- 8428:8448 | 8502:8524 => 3.0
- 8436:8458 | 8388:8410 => 3.8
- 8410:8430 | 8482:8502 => 3.8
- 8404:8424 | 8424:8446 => 3.2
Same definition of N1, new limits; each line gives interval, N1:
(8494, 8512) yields 5.926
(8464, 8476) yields 6.351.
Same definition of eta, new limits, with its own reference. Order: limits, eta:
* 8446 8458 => -0.3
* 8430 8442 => -0.2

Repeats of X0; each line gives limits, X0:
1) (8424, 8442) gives 8426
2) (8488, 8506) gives 8489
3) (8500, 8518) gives 8510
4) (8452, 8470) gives 8459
